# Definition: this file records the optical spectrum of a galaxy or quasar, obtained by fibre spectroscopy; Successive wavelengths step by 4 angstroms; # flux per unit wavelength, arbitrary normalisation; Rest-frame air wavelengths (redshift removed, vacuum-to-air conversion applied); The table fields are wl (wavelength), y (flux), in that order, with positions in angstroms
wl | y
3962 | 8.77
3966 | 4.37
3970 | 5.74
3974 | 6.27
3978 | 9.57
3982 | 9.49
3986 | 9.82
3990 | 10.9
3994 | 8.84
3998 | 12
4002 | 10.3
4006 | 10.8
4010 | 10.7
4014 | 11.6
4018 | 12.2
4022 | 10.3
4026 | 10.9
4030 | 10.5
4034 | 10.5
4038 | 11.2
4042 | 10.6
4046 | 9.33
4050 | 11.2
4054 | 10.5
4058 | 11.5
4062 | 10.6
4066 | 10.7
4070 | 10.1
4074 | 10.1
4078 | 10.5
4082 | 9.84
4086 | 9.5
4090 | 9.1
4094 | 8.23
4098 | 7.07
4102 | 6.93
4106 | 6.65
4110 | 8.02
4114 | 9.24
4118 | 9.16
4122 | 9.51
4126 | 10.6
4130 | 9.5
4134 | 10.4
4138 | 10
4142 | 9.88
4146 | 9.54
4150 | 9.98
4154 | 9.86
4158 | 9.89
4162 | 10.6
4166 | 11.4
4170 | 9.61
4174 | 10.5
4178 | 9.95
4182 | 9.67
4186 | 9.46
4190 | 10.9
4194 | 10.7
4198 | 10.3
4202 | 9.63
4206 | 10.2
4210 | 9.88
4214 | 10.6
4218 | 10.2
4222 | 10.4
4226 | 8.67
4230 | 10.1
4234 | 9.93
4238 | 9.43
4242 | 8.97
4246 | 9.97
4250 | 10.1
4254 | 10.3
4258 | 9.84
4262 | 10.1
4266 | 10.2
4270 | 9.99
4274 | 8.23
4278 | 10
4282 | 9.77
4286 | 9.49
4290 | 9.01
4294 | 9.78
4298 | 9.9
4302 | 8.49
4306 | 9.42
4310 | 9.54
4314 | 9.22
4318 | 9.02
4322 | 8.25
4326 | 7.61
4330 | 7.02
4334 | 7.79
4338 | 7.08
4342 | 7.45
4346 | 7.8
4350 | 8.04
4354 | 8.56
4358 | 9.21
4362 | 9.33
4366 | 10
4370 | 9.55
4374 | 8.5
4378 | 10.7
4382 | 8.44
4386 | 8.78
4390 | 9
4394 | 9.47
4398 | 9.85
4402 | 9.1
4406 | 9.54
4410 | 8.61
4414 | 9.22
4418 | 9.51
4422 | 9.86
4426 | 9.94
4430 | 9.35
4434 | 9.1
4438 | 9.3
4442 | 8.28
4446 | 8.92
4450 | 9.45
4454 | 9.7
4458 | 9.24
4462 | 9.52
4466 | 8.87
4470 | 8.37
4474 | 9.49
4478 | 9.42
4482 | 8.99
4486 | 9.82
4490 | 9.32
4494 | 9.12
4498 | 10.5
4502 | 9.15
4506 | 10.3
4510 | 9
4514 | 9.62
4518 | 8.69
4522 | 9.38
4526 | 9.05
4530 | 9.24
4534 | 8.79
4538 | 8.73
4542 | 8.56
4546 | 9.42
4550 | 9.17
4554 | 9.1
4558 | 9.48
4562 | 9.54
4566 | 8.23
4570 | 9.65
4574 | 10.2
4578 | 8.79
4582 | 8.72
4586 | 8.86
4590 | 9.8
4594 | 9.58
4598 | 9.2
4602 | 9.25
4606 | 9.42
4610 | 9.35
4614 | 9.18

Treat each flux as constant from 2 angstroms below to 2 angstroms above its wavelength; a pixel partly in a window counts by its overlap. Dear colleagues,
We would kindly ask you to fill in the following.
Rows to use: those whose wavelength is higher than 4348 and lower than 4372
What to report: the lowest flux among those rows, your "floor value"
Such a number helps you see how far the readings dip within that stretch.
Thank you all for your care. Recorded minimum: 8.04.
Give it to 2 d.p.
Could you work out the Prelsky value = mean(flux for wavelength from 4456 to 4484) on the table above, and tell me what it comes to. 9.13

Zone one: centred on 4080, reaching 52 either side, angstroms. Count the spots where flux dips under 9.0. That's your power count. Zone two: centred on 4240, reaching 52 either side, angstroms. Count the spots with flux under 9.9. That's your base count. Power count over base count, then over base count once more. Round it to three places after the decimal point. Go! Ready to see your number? 0.050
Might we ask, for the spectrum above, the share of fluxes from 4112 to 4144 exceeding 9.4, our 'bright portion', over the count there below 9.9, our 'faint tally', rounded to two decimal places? 0.15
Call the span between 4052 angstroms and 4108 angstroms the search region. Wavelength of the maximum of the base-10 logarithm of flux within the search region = 4058 angstroms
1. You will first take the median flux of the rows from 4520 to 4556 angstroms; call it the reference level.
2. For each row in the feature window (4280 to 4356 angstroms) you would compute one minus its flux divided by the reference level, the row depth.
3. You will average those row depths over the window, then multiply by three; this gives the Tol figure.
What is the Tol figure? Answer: 0.17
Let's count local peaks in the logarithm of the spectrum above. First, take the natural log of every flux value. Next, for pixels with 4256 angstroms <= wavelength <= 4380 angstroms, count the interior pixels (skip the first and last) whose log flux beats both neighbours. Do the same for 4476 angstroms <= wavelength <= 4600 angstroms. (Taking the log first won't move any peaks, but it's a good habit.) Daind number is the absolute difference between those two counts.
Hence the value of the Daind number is 4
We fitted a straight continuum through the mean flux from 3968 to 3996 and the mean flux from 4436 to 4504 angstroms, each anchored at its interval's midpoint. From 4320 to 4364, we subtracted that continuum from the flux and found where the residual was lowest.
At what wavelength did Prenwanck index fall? 4330 angstroms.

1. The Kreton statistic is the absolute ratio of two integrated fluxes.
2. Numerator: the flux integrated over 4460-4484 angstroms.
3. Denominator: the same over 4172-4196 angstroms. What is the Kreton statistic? 0.89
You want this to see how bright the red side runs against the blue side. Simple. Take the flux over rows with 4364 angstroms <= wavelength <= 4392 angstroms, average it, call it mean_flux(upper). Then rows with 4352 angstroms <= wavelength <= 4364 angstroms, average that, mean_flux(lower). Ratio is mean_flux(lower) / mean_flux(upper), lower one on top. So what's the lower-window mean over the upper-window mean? 0.97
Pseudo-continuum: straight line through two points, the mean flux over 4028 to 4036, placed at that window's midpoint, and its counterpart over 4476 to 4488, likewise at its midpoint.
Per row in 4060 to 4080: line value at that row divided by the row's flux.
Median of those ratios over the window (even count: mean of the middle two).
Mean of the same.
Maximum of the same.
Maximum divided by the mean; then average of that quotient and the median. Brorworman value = 1.01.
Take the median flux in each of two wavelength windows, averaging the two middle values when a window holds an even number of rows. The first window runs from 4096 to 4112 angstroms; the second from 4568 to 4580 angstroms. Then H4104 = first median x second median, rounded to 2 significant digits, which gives 68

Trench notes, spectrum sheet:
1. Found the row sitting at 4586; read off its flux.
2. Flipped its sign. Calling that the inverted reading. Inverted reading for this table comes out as -8.9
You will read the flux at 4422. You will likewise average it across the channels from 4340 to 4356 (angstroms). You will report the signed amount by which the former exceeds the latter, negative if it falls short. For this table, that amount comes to 1.9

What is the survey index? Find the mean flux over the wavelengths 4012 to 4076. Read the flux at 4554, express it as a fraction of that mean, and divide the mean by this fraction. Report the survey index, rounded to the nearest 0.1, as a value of 12.7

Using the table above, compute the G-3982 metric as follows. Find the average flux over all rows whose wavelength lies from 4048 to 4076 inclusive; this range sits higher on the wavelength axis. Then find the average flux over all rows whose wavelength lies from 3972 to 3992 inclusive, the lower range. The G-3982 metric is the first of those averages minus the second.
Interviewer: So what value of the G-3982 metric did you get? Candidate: 1.5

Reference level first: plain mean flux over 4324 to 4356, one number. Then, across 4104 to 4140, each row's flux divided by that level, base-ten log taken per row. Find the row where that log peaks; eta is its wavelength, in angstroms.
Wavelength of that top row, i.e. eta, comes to 4126 angstroms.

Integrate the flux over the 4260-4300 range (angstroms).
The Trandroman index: 386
